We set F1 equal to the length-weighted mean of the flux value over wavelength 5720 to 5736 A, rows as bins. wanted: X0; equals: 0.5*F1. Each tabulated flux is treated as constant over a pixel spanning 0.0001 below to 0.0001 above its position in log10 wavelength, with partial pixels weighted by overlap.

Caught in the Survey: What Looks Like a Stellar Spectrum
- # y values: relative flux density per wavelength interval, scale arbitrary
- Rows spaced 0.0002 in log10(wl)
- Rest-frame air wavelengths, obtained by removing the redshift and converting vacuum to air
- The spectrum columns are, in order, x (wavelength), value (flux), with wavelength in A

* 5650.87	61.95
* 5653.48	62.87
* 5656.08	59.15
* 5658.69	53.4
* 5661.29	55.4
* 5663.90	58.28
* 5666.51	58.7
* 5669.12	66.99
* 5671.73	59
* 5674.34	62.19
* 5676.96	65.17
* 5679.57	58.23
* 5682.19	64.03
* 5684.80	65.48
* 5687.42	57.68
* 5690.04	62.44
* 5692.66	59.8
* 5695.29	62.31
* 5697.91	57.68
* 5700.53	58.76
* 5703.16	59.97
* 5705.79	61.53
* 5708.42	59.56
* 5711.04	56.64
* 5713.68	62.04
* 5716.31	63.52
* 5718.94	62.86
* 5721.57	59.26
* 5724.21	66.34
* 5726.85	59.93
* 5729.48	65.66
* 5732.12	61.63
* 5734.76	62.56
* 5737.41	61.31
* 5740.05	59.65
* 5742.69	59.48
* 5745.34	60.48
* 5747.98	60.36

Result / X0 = 31.3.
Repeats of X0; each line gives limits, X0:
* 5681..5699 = 30.7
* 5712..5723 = 30.9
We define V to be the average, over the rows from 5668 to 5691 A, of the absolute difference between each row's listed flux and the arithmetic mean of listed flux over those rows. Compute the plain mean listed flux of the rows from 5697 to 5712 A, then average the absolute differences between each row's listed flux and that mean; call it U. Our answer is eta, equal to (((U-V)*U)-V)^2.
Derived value 21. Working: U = 1.3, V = 2.7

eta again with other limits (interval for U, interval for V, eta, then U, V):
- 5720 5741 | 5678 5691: 21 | 2.1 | 2.9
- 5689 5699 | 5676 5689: 37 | 1.8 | 3.3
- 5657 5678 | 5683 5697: 9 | 3.7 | 2.2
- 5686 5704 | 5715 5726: 7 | 1.5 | 1.9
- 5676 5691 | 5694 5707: 5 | 2.8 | 1.5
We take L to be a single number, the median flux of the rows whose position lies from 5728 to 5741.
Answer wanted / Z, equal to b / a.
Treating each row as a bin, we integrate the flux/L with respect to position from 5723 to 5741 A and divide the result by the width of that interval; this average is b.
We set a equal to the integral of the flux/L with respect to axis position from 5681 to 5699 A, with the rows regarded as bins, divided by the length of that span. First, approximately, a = 0.996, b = 1.01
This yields 1.02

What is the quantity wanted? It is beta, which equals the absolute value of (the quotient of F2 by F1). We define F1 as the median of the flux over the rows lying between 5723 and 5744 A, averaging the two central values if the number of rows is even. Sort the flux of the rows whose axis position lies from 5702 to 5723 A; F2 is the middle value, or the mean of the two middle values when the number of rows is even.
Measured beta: 0.99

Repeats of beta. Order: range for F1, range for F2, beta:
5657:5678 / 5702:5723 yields 1.03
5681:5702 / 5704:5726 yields 1.01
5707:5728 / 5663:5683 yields 0.99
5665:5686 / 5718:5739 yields 0.98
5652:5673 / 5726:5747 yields 1.03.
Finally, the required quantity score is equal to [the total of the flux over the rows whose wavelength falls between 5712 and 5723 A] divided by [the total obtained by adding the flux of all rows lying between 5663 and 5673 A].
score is 1.02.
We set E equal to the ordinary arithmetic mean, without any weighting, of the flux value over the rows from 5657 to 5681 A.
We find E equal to 59.7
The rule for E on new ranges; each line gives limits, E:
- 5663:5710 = 61.0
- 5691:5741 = 61.1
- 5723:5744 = 62.1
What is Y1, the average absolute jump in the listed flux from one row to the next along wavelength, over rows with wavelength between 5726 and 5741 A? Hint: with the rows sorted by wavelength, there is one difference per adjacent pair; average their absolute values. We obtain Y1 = 2.72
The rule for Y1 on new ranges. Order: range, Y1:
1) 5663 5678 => 4.57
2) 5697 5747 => 2.67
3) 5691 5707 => 2.20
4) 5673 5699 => 4.39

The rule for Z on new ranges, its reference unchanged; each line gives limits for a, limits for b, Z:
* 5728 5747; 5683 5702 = 0.99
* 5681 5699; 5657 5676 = 0.97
